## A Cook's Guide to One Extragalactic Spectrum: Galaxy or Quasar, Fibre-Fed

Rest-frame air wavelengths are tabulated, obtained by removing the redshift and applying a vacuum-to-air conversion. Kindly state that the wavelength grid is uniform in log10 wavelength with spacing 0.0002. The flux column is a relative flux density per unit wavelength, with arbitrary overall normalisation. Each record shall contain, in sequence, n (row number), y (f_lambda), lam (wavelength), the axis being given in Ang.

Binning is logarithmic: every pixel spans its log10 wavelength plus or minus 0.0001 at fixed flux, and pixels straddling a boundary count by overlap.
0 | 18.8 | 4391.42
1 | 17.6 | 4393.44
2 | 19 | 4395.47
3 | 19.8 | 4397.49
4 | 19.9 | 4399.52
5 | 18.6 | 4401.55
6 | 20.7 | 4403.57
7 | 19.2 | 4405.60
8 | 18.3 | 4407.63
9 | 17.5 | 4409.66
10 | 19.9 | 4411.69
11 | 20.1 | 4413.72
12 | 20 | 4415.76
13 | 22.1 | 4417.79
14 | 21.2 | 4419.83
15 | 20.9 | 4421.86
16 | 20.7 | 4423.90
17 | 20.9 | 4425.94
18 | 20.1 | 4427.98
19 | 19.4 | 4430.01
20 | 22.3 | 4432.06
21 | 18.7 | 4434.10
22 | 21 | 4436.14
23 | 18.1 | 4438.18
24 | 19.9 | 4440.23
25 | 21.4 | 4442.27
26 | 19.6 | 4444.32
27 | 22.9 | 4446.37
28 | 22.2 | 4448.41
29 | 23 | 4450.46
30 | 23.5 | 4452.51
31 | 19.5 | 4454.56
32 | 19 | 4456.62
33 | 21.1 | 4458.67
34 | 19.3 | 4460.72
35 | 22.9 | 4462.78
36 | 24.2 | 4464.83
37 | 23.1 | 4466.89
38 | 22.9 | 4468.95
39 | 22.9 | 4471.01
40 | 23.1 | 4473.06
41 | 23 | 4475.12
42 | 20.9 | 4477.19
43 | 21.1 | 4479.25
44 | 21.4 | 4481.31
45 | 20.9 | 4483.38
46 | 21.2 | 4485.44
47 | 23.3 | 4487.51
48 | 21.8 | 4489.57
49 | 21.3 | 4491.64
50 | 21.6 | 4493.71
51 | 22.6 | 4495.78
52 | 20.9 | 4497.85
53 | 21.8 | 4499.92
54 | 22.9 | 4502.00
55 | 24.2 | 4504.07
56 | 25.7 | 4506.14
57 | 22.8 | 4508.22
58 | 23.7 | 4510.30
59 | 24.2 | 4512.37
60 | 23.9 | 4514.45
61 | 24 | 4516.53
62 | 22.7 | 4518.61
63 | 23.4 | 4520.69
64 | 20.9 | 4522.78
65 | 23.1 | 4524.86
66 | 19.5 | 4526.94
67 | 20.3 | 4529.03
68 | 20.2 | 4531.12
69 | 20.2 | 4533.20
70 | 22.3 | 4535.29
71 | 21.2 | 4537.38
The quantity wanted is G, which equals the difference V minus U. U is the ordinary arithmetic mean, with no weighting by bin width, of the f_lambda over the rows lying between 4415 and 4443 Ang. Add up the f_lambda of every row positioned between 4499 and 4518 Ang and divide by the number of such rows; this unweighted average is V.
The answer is 3.2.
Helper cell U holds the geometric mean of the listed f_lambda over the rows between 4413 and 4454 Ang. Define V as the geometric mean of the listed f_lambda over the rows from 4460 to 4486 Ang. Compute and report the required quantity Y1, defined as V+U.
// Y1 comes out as 42.9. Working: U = 20.9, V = 22.0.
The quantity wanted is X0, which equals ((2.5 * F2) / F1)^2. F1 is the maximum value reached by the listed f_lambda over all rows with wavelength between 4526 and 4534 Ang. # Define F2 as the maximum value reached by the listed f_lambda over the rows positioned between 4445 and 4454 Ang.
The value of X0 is 8.38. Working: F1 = 20.3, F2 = 23.5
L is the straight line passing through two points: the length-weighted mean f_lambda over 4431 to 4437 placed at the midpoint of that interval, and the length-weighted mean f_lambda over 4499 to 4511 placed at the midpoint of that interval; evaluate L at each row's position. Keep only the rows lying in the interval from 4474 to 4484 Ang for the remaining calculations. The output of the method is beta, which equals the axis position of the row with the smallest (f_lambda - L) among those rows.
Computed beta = 4483.38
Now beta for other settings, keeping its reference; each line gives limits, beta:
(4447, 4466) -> 4456.62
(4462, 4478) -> 4477.19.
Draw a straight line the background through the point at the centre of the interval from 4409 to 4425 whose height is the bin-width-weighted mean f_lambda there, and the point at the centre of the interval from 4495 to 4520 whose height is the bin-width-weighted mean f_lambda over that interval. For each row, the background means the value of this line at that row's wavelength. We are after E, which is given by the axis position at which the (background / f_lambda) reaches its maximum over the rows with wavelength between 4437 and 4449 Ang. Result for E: 4438.18 Ang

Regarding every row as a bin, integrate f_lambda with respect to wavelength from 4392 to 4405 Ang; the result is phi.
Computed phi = 250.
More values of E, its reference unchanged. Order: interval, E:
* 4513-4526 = 4522.78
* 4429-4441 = 4438.18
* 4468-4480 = 4477.19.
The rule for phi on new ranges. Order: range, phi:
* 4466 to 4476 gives 230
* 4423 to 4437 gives 286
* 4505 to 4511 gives 144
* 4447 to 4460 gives 278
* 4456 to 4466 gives 214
